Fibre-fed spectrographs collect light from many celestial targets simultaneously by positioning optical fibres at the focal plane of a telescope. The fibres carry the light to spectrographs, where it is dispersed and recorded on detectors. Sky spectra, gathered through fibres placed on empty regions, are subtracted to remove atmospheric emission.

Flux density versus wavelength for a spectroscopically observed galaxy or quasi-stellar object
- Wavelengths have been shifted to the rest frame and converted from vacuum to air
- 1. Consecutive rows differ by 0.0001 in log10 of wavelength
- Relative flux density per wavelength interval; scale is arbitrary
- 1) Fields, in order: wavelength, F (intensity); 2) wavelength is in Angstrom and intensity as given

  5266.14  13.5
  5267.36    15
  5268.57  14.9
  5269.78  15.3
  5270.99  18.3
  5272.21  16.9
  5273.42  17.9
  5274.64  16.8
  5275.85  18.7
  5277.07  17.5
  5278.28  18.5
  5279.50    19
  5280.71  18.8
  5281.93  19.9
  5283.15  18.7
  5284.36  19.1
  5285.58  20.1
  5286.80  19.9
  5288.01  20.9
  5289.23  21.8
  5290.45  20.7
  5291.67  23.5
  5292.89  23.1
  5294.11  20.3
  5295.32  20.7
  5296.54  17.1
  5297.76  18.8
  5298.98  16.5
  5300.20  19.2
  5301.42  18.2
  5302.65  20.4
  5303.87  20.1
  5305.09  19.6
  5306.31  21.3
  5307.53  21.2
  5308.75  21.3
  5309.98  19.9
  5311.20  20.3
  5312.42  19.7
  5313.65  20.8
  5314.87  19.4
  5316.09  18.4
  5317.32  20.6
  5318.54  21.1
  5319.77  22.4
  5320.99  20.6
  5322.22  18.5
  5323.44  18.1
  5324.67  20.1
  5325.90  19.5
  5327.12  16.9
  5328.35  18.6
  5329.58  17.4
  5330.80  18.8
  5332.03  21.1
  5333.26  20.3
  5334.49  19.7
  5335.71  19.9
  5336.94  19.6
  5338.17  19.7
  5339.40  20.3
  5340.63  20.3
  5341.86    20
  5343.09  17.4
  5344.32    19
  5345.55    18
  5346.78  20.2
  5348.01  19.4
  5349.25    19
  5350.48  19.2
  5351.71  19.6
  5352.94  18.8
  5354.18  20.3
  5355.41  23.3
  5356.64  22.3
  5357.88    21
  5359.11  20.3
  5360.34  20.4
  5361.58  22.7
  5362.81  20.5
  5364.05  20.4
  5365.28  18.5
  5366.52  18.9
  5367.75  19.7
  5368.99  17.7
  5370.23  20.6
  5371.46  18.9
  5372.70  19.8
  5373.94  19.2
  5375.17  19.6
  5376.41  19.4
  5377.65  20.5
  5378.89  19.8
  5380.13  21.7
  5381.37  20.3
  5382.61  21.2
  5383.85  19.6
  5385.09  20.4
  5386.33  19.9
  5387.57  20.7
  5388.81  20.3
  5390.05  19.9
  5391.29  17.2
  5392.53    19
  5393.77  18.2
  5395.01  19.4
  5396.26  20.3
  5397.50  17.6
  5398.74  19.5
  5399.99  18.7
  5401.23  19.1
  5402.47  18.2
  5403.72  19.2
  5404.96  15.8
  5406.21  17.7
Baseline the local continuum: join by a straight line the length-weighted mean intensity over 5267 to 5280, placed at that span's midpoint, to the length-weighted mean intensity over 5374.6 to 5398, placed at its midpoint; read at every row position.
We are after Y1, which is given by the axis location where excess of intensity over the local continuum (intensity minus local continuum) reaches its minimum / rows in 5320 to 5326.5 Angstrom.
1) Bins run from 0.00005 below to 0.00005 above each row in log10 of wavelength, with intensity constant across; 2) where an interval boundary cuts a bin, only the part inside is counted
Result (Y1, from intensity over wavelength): 5323.44 Angstrom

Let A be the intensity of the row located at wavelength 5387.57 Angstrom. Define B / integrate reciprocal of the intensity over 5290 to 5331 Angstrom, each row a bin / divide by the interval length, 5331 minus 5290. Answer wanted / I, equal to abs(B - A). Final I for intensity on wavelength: 20.6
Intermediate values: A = 20.7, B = 0.0509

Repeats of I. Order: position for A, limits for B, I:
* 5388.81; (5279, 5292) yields 20.3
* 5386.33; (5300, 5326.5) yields 19.8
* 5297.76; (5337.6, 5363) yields 18.7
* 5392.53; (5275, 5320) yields 18.9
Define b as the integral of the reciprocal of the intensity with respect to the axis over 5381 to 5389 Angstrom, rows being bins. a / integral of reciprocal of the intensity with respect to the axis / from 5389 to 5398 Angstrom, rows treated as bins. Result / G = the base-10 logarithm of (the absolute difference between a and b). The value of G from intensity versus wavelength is -1.07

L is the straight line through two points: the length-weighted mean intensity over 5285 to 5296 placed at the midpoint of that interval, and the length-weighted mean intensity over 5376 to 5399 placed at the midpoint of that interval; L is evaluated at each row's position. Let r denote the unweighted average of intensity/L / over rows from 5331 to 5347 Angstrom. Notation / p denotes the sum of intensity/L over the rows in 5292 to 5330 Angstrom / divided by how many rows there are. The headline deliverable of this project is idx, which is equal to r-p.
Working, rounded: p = 0.942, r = 0.96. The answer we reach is 0.02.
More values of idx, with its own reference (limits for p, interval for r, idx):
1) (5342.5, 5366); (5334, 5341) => -0.02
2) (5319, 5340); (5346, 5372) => 0.05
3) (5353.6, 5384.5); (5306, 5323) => -0.03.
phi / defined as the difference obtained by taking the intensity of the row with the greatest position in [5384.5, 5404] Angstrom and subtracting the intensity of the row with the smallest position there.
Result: -1.2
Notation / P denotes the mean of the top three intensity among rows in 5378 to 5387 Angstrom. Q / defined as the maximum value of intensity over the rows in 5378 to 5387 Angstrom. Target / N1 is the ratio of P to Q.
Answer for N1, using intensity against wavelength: 0.972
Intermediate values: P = 21.1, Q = 21.7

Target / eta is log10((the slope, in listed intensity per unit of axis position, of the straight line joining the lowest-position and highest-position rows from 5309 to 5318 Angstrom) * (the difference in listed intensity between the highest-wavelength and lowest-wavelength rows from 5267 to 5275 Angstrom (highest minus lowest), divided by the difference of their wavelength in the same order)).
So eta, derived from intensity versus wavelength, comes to -1.63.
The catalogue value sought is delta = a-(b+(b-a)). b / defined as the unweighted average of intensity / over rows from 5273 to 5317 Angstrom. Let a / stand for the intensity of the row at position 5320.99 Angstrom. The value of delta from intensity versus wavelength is 1.9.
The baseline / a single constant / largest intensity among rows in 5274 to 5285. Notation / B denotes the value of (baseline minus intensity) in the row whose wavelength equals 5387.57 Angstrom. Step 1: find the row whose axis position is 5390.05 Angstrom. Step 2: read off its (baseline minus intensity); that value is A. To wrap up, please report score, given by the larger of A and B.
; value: 0.0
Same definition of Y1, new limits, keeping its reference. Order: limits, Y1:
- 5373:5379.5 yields 5373.94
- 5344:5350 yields 5345.55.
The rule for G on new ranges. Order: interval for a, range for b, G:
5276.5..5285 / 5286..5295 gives -1.51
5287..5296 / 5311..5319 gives -1.69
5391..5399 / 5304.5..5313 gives -1.93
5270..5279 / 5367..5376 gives -1.37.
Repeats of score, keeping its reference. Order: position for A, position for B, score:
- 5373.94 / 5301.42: 1.7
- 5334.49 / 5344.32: 0.9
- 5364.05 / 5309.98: 0.0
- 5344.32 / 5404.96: 4.1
